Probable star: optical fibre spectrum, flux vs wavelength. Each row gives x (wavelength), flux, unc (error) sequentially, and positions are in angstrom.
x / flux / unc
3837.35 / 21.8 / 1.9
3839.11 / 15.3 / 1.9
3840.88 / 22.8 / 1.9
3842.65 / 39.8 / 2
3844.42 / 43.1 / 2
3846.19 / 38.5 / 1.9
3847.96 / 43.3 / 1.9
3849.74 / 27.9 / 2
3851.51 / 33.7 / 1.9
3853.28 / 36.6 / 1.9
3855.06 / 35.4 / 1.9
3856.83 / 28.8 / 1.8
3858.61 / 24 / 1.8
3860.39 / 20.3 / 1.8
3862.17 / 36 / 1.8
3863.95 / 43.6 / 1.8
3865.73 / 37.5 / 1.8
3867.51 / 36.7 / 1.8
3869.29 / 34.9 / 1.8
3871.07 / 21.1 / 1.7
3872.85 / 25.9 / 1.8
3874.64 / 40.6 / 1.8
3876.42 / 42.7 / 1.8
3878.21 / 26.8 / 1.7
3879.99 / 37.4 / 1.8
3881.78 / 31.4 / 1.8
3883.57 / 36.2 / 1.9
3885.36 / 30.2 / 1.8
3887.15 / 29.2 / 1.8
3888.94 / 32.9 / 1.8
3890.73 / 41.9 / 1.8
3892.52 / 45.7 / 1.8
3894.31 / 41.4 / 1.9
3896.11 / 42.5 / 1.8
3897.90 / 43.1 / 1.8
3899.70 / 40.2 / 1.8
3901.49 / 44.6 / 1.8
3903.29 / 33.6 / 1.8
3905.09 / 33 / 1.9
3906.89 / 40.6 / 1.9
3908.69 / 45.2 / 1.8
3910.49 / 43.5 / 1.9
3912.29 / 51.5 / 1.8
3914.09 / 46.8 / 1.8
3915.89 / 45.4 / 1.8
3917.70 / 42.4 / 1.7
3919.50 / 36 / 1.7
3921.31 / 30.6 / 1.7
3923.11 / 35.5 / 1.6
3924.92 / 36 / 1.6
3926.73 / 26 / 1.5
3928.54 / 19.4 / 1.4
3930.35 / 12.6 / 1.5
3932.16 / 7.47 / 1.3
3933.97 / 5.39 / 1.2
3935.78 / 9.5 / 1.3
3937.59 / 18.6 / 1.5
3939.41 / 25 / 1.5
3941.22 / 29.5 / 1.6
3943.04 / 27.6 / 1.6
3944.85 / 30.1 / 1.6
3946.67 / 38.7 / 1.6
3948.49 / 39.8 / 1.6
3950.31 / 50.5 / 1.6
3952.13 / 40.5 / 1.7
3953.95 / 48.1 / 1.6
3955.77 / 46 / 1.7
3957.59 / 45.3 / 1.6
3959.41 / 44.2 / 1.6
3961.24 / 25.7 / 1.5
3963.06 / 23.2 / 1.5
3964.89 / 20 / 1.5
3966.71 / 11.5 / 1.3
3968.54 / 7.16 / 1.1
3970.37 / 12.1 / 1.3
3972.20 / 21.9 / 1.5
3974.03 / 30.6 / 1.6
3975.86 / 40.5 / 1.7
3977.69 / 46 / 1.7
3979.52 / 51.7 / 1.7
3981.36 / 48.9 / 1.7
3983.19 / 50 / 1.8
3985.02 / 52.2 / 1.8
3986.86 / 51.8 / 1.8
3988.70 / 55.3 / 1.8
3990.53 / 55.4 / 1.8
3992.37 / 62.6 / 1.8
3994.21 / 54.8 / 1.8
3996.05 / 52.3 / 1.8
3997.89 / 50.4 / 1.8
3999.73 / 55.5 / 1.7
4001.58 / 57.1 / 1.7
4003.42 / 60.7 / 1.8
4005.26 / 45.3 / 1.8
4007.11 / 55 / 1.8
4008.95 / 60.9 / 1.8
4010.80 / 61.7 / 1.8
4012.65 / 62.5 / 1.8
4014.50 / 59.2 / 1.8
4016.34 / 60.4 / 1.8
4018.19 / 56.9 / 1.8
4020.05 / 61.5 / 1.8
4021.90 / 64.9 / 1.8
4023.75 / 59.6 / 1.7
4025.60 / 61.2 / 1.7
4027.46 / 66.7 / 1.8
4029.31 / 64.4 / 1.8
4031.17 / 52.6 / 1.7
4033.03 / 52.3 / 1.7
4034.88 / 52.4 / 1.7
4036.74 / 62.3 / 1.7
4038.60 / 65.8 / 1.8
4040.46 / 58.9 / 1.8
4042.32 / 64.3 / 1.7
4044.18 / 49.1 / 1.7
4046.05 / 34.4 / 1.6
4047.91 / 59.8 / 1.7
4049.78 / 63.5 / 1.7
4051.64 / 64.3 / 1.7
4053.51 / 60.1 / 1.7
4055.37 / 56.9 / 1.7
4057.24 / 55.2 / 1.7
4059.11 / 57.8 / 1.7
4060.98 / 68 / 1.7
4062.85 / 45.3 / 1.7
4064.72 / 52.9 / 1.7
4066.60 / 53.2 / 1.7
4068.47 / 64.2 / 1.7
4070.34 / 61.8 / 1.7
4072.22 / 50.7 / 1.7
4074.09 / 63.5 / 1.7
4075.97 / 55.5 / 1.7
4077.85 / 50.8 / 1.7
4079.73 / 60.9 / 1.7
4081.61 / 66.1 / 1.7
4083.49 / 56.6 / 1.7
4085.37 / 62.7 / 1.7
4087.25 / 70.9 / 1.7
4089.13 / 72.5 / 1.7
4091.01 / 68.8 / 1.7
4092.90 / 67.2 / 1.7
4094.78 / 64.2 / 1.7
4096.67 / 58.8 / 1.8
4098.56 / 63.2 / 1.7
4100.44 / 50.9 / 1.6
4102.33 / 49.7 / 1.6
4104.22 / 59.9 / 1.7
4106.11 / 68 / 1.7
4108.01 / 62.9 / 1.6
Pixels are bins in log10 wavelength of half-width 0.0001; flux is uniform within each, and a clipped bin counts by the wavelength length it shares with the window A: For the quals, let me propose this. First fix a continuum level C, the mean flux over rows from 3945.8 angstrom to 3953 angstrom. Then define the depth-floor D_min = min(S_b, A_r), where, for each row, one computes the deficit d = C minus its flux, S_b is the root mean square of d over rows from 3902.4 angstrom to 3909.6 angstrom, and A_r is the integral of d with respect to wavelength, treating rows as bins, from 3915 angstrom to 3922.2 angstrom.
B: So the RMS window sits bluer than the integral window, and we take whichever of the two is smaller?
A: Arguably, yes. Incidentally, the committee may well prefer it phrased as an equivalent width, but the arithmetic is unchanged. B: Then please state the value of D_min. 7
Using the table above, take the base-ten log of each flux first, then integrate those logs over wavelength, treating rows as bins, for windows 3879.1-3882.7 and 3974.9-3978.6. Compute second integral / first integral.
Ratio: 1.09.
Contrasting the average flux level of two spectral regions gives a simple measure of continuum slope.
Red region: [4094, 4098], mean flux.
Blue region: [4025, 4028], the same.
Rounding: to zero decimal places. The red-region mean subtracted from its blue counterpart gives 2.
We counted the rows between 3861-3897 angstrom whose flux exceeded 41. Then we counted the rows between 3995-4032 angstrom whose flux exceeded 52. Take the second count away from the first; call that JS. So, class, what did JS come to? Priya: -12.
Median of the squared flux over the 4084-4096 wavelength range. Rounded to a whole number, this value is 4625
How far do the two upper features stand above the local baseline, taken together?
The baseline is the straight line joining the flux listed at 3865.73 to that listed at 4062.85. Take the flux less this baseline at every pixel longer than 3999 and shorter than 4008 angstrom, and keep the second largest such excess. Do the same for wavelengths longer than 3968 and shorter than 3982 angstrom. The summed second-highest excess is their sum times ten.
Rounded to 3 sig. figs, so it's 210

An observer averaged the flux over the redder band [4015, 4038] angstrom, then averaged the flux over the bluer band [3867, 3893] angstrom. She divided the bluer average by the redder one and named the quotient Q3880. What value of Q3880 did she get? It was 0.57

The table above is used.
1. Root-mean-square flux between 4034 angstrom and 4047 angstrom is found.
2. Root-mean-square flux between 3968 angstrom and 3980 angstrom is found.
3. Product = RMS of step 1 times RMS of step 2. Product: 1907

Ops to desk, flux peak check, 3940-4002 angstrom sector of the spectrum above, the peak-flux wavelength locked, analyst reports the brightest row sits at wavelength 3992.37 angstrom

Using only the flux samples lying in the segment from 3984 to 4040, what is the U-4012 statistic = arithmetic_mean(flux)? 57.8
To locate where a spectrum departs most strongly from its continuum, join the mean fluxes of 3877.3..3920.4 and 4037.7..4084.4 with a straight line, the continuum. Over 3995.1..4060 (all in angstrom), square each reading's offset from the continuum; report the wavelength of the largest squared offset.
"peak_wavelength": 4046.05 angstrom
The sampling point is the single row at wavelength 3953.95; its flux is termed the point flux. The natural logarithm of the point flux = 3.9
